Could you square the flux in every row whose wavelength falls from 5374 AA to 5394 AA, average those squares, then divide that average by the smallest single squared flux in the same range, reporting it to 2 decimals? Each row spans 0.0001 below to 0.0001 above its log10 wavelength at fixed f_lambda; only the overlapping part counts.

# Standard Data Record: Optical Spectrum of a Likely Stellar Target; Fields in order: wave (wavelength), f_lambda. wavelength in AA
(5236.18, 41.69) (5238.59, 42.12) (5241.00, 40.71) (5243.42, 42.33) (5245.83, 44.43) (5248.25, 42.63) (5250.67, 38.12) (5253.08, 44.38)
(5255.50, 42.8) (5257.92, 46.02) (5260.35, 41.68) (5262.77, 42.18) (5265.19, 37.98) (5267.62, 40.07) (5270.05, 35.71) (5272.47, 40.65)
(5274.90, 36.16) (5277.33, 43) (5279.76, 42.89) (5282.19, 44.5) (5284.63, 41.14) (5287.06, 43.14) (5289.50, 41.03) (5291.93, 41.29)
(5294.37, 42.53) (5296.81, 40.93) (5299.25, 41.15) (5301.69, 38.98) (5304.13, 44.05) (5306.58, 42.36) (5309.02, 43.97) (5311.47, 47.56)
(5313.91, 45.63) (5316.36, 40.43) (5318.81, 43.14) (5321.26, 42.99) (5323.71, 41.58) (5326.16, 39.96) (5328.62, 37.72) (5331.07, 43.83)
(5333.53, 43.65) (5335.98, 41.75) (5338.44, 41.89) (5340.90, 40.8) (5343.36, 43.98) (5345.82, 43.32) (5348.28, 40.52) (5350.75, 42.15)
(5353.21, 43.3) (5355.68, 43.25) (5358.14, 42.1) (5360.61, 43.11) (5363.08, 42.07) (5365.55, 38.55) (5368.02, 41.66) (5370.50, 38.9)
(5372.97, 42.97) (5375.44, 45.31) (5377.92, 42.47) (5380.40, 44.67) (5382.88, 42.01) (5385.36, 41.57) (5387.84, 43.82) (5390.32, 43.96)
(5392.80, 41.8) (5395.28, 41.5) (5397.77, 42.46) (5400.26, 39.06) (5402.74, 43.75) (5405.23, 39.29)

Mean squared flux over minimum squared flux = 1.08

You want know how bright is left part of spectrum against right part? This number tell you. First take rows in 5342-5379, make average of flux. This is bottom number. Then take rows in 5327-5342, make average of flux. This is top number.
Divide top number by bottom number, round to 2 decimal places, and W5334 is 0.98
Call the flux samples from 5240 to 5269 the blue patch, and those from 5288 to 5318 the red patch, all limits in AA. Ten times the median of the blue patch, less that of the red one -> 381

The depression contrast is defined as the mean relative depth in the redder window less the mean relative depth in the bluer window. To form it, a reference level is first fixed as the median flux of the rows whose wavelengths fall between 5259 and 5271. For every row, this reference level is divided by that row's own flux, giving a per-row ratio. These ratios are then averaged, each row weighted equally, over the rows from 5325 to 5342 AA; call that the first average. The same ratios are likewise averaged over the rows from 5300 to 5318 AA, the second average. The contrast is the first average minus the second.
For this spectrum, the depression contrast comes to 0.04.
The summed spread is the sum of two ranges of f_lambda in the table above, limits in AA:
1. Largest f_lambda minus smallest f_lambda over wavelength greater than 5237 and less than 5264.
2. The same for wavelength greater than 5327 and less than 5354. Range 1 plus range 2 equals 14.2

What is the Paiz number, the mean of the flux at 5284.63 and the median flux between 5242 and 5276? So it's 41.5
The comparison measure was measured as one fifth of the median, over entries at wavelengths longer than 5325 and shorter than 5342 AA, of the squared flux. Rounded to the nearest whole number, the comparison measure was 349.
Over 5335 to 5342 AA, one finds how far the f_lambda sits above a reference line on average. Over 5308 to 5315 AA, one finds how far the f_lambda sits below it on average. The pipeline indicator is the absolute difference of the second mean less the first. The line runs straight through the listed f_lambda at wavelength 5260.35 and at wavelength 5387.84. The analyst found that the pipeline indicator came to 1.7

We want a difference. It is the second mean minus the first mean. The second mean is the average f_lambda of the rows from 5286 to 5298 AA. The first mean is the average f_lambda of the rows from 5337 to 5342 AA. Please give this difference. 0.4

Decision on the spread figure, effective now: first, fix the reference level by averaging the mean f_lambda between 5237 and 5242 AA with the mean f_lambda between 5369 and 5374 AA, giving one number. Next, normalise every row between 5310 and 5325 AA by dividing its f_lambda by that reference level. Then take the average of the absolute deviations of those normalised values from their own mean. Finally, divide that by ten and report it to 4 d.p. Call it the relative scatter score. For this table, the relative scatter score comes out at 0.0049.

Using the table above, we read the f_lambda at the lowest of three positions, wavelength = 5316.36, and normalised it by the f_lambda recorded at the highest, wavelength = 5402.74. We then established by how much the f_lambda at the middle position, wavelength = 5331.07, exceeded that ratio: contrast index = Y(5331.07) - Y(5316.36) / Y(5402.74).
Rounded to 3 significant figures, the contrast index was 42.9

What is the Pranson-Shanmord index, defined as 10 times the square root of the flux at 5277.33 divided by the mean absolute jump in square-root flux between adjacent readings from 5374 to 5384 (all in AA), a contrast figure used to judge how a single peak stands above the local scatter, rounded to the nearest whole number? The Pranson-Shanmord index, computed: 337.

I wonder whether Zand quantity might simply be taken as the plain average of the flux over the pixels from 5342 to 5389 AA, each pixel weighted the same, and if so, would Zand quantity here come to 42.4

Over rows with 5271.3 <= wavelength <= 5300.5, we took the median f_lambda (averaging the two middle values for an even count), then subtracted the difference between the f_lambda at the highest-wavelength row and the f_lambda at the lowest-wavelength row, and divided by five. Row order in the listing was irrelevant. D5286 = 8.1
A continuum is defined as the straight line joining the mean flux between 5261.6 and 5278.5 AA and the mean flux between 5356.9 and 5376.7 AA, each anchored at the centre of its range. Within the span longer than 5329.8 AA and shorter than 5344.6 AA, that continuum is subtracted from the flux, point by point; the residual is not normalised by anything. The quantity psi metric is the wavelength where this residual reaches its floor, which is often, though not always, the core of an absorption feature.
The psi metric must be 5340.90 AA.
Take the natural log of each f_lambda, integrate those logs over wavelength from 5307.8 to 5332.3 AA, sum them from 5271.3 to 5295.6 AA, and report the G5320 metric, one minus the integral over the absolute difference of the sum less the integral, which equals -0.682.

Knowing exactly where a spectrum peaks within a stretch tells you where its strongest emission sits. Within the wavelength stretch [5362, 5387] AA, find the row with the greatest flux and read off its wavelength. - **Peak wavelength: 5375.44 AA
